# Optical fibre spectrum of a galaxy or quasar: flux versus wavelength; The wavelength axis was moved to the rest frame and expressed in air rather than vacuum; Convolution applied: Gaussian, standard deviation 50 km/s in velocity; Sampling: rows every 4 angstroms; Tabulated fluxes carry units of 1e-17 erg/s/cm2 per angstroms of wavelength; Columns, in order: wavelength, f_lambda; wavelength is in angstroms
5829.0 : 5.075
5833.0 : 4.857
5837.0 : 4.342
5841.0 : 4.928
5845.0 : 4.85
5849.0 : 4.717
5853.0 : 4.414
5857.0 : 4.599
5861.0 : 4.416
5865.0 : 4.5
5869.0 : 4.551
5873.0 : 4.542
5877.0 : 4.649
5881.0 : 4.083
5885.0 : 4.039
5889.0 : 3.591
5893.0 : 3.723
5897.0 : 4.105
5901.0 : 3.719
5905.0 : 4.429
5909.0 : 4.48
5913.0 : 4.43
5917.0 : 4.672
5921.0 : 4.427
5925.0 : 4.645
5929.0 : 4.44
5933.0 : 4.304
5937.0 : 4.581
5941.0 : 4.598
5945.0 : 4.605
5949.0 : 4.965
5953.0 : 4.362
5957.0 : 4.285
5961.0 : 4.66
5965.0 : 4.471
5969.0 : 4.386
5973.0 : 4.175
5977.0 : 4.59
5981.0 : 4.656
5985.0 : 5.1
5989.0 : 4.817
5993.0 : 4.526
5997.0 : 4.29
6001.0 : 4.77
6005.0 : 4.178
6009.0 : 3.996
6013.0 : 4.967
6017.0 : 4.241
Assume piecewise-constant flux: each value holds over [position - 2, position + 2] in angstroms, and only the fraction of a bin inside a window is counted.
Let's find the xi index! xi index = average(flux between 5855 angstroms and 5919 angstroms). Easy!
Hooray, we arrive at 4.28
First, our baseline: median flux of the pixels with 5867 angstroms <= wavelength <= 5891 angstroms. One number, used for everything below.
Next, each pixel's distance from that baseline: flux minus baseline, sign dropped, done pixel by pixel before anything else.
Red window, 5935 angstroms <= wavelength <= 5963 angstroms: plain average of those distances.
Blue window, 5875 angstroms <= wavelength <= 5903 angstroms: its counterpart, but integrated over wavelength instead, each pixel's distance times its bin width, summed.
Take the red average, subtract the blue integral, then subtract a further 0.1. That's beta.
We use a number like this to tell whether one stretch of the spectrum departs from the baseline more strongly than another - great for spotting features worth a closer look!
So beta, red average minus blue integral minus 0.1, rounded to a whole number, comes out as -12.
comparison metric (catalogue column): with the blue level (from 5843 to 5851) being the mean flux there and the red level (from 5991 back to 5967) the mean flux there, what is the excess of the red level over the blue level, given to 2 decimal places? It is -0.16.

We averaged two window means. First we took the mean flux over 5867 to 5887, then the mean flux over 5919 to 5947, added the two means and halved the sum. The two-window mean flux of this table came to 4.44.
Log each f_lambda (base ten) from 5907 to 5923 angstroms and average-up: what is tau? 0.653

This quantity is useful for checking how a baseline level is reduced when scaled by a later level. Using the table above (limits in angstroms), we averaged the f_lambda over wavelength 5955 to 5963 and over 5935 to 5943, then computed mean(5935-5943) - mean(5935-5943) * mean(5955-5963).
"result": -15.9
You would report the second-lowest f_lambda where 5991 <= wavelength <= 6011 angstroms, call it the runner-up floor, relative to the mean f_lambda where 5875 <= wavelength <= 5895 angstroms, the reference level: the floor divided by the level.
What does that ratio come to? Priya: 1.04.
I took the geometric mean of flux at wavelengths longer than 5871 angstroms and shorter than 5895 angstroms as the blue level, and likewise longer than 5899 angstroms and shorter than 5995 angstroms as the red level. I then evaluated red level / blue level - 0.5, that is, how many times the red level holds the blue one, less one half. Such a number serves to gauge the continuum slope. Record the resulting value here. 0.60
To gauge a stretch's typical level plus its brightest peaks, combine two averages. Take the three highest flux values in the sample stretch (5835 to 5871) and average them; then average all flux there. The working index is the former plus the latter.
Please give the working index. 9.42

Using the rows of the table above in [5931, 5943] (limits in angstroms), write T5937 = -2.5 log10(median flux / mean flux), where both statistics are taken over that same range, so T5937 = -0.021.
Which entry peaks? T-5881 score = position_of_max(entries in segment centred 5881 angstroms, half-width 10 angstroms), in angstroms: 5877.0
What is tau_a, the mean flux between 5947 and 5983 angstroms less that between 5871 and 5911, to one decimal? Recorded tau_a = 0.4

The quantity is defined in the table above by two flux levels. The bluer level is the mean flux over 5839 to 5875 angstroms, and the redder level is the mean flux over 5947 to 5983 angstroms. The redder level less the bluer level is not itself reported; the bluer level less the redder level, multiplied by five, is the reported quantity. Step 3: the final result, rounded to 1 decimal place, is 0.5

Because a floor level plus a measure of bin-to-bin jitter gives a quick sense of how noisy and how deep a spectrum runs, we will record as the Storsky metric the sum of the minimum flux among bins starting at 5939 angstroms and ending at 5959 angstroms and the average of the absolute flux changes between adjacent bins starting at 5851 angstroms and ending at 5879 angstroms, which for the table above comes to 4.39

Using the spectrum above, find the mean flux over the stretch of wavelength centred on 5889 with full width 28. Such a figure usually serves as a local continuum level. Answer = 3.99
